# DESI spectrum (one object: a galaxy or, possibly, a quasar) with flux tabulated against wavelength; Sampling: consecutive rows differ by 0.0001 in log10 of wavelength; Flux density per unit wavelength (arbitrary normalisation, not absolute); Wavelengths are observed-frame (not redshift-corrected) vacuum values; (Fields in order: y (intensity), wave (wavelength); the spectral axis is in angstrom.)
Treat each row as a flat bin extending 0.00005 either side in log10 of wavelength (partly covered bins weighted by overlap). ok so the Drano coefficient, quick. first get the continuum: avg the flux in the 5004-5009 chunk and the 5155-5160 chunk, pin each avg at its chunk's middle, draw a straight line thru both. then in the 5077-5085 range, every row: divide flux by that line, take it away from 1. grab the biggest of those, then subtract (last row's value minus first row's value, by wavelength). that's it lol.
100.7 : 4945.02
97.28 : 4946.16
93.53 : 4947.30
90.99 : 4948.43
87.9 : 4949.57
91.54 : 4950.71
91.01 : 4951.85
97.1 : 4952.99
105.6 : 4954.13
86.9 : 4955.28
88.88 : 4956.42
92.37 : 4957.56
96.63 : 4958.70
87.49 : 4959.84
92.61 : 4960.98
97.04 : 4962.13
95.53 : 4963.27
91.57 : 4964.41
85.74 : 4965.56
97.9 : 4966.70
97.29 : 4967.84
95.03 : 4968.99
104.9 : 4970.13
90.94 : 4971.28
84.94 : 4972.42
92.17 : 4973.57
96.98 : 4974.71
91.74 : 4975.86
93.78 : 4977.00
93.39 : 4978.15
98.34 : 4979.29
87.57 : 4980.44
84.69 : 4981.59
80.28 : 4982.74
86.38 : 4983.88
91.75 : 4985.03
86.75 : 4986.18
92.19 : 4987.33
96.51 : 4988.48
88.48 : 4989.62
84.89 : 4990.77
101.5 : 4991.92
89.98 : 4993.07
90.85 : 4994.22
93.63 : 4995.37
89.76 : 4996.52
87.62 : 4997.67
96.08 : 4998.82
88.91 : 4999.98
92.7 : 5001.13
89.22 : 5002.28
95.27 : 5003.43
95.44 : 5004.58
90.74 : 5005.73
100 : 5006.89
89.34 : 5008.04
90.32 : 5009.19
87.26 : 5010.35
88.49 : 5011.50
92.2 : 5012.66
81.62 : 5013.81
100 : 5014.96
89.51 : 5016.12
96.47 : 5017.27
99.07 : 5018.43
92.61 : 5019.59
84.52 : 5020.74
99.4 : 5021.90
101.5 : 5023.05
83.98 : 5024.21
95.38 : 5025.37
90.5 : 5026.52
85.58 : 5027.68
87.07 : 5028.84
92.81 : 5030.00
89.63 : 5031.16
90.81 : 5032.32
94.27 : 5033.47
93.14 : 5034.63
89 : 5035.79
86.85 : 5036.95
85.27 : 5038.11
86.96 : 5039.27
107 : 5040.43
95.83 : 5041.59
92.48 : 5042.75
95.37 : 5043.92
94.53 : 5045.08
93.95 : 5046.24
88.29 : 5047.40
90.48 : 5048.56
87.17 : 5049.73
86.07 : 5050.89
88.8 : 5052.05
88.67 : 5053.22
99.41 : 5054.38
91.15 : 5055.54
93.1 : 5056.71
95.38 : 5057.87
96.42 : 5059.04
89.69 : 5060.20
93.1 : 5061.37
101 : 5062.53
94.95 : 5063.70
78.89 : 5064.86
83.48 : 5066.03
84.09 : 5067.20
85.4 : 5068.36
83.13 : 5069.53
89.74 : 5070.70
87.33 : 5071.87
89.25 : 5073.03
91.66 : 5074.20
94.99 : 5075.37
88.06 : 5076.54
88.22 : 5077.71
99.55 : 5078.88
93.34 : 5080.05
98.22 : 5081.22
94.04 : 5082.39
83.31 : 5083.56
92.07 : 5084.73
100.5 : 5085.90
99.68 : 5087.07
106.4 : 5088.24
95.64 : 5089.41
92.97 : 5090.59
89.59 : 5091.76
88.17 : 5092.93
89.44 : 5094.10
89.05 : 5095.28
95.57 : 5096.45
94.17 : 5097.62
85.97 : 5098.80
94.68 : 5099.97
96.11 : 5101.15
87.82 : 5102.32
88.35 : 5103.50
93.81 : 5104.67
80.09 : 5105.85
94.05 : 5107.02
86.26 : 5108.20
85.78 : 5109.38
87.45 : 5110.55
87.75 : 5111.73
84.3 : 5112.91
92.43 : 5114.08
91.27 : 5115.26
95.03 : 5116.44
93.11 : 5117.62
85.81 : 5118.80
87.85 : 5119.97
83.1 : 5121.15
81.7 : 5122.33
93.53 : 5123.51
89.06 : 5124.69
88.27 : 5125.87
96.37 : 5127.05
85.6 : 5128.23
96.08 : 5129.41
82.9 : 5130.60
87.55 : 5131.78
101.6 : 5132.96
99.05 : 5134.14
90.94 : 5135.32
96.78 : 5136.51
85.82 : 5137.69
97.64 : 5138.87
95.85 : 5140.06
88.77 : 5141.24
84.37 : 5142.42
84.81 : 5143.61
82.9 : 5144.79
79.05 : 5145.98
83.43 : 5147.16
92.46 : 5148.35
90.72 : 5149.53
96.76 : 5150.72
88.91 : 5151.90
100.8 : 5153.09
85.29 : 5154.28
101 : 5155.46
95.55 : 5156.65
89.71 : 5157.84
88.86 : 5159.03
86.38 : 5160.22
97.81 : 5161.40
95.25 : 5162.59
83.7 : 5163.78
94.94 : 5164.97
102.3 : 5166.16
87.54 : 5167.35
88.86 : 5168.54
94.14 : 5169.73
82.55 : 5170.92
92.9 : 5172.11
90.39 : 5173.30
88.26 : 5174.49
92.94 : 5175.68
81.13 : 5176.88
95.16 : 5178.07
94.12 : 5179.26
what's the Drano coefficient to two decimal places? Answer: 0.15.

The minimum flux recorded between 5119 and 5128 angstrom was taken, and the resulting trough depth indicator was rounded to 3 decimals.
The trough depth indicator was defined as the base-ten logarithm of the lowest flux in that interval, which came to 1.912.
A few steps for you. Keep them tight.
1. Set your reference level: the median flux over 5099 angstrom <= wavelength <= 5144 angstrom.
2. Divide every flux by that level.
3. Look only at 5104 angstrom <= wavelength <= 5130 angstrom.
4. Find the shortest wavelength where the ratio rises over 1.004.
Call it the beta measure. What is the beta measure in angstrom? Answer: 5104.67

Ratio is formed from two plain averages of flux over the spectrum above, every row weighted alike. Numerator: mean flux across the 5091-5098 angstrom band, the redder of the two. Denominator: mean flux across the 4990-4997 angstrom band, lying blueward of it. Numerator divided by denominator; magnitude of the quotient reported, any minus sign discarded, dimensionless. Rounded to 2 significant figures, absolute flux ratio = 0.99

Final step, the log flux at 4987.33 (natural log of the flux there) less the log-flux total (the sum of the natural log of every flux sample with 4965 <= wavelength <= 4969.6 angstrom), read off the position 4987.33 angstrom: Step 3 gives -13.64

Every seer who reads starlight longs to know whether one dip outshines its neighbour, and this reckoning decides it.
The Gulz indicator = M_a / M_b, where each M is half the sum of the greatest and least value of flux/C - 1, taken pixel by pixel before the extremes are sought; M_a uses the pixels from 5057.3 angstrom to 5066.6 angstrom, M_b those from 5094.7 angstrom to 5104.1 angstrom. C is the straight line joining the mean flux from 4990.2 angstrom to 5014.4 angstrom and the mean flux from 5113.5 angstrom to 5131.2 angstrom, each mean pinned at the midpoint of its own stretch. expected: -0.3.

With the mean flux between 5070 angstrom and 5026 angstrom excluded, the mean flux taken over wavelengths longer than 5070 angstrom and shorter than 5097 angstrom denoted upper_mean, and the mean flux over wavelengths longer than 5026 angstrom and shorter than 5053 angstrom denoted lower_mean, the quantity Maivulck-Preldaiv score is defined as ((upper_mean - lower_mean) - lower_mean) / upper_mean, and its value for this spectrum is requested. -0.96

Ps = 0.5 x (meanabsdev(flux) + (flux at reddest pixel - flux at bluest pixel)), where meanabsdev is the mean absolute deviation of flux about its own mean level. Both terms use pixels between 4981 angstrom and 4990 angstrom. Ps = 4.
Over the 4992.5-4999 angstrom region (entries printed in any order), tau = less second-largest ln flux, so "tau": -4.54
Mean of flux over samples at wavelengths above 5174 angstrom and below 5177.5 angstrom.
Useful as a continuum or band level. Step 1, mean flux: 87.4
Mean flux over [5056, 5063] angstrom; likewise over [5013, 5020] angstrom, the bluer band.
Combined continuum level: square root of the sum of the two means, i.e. 13.7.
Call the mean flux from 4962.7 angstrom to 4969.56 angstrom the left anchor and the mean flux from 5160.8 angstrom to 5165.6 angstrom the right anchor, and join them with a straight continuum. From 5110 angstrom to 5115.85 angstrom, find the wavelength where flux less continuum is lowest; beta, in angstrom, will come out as 5112.91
